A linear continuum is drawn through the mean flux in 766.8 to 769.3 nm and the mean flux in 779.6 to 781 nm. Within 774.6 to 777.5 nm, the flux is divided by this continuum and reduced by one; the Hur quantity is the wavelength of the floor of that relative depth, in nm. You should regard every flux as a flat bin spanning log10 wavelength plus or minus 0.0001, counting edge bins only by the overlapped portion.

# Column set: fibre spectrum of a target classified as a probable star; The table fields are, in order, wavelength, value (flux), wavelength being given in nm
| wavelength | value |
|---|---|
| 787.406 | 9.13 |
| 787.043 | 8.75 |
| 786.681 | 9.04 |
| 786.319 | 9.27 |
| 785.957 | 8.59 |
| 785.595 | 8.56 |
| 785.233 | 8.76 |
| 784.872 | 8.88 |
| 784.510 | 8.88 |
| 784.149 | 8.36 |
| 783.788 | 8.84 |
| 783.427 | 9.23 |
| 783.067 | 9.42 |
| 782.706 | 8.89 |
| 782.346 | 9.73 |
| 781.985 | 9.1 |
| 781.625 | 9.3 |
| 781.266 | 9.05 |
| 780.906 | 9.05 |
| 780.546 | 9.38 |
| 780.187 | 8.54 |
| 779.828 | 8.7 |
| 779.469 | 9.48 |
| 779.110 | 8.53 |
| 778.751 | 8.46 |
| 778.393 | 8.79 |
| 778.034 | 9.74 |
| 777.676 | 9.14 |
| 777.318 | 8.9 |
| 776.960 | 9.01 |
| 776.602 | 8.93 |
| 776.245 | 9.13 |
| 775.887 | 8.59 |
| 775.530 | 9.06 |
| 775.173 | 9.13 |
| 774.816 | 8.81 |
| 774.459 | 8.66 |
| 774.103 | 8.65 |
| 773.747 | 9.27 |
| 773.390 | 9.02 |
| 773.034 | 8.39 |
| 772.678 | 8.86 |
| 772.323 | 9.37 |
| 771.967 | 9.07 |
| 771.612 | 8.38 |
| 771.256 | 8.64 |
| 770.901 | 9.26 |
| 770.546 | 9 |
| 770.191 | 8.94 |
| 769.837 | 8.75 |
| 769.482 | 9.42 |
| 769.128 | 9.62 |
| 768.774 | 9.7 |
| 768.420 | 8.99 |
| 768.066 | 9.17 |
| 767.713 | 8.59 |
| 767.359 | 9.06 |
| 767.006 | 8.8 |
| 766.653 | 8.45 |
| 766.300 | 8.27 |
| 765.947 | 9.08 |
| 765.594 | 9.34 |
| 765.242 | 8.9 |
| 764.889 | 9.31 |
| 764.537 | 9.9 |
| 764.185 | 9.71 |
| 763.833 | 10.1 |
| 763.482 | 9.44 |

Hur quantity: 775.887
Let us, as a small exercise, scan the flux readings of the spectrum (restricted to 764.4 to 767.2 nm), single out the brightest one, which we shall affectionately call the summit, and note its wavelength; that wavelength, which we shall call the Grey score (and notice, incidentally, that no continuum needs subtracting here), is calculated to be 764.537 nm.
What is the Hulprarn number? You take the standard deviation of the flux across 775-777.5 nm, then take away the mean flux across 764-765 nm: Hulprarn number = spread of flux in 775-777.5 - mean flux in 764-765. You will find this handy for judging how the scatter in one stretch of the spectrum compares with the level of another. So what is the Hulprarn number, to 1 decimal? -9.5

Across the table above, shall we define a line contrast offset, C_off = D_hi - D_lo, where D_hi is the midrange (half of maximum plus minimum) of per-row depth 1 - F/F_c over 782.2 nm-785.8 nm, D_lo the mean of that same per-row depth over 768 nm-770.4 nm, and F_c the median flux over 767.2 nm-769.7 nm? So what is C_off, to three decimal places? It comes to 0.020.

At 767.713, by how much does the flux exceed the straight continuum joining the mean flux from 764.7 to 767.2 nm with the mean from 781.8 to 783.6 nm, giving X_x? -0.3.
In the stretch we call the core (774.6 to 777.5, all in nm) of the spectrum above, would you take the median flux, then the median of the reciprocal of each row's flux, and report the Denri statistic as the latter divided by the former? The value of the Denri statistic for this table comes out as 0.0124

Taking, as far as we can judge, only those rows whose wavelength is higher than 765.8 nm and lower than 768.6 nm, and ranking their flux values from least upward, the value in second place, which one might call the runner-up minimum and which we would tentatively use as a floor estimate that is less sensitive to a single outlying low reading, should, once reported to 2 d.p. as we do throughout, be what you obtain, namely 8.45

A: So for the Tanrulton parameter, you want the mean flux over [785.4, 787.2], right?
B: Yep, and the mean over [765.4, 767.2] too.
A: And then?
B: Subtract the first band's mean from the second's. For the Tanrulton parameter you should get -0.05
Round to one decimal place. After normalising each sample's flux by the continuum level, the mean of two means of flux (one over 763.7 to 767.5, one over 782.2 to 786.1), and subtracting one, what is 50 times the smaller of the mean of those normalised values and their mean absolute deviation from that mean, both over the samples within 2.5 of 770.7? -0.1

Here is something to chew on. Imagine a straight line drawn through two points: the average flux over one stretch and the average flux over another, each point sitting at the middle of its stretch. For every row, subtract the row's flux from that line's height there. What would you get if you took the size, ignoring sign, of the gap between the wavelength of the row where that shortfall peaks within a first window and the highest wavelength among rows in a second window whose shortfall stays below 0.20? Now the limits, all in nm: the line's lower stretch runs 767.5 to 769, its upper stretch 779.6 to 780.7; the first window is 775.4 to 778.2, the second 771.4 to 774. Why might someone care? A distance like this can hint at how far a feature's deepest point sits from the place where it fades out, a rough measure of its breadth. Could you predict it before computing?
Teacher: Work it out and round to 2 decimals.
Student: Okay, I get 2.14 nm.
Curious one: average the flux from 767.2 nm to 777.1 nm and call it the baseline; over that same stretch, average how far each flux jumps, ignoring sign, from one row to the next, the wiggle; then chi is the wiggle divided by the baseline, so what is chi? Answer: 0.040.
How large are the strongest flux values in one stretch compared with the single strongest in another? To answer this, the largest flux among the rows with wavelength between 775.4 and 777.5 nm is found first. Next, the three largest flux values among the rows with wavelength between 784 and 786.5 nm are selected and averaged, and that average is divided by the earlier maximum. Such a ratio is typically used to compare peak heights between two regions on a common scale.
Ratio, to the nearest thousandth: 0.987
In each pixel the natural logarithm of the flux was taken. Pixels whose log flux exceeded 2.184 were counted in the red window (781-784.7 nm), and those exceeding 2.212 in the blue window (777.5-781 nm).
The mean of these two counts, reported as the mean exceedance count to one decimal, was 5.5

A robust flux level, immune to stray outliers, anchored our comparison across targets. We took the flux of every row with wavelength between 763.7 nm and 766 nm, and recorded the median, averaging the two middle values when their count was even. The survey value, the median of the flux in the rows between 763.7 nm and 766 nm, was 9.3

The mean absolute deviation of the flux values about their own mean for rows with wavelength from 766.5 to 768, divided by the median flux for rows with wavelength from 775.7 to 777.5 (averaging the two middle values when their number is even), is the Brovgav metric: 0.023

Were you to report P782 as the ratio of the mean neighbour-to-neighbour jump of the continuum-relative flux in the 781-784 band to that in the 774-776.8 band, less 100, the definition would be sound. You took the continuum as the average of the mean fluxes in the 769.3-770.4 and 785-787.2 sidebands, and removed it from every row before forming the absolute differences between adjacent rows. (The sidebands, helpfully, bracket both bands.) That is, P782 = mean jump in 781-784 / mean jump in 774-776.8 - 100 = -98.3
